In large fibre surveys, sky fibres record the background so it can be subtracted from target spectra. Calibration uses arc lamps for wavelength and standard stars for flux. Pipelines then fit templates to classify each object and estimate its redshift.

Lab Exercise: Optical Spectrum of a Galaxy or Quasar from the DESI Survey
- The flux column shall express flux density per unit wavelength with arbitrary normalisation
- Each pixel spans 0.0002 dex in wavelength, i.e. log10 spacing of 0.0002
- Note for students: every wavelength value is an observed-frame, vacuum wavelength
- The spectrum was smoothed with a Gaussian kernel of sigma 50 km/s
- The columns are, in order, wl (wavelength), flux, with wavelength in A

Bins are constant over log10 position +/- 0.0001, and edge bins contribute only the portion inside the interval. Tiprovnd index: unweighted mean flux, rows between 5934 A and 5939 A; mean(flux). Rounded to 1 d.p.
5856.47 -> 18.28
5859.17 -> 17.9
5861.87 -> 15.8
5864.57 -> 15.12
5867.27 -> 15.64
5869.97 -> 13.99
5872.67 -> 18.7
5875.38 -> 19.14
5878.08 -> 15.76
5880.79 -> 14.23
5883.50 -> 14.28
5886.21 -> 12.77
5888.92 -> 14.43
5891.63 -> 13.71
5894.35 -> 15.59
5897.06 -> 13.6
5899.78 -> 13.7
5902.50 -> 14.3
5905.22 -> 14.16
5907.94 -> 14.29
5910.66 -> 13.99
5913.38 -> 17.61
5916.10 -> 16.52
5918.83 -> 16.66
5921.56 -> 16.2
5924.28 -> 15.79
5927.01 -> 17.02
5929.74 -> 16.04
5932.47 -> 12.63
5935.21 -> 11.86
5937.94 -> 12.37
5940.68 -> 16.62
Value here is 12.1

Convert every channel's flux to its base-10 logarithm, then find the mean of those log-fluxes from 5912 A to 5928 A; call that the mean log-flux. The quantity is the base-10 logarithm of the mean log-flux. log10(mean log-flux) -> 0.087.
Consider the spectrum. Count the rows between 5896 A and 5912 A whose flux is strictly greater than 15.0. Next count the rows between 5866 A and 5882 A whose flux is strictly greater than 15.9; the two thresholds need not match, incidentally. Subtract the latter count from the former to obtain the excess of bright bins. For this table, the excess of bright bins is -2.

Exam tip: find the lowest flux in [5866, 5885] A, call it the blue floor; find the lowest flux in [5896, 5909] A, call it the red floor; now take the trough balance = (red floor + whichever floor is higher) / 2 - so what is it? 13.8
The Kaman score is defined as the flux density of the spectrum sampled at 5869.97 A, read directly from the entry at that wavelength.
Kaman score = 13.99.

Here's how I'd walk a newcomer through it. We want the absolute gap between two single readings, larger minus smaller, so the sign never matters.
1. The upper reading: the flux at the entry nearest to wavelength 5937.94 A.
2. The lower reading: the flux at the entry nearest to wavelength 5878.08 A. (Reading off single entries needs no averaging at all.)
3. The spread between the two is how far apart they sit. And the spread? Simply 3.4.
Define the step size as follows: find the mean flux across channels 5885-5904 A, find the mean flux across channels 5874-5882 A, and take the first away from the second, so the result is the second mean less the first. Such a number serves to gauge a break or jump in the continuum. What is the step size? 2.4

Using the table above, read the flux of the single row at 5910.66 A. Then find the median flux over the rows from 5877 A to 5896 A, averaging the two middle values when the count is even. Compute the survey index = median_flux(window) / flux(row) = 1.02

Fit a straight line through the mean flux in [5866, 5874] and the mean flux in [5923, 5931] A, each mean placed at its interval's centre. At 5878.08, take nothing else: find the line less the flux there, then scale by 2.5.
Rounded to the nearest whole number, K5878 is 1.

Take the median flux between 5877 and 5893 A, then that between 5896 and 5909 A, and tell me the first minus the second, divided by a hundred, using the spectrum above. 0.00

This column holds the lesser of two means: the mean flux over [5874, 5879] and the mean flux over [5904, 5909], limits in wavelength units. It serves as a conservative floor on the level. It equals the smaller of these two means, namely 14.2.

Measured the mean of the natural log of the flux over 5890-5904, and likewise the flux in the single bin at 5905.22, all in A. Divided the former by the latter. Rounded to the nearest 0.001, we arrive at 0.187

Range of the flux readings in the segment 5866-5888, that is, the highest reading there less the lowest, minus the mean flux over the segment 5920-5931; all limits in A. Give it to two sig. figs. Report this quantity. -9.9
